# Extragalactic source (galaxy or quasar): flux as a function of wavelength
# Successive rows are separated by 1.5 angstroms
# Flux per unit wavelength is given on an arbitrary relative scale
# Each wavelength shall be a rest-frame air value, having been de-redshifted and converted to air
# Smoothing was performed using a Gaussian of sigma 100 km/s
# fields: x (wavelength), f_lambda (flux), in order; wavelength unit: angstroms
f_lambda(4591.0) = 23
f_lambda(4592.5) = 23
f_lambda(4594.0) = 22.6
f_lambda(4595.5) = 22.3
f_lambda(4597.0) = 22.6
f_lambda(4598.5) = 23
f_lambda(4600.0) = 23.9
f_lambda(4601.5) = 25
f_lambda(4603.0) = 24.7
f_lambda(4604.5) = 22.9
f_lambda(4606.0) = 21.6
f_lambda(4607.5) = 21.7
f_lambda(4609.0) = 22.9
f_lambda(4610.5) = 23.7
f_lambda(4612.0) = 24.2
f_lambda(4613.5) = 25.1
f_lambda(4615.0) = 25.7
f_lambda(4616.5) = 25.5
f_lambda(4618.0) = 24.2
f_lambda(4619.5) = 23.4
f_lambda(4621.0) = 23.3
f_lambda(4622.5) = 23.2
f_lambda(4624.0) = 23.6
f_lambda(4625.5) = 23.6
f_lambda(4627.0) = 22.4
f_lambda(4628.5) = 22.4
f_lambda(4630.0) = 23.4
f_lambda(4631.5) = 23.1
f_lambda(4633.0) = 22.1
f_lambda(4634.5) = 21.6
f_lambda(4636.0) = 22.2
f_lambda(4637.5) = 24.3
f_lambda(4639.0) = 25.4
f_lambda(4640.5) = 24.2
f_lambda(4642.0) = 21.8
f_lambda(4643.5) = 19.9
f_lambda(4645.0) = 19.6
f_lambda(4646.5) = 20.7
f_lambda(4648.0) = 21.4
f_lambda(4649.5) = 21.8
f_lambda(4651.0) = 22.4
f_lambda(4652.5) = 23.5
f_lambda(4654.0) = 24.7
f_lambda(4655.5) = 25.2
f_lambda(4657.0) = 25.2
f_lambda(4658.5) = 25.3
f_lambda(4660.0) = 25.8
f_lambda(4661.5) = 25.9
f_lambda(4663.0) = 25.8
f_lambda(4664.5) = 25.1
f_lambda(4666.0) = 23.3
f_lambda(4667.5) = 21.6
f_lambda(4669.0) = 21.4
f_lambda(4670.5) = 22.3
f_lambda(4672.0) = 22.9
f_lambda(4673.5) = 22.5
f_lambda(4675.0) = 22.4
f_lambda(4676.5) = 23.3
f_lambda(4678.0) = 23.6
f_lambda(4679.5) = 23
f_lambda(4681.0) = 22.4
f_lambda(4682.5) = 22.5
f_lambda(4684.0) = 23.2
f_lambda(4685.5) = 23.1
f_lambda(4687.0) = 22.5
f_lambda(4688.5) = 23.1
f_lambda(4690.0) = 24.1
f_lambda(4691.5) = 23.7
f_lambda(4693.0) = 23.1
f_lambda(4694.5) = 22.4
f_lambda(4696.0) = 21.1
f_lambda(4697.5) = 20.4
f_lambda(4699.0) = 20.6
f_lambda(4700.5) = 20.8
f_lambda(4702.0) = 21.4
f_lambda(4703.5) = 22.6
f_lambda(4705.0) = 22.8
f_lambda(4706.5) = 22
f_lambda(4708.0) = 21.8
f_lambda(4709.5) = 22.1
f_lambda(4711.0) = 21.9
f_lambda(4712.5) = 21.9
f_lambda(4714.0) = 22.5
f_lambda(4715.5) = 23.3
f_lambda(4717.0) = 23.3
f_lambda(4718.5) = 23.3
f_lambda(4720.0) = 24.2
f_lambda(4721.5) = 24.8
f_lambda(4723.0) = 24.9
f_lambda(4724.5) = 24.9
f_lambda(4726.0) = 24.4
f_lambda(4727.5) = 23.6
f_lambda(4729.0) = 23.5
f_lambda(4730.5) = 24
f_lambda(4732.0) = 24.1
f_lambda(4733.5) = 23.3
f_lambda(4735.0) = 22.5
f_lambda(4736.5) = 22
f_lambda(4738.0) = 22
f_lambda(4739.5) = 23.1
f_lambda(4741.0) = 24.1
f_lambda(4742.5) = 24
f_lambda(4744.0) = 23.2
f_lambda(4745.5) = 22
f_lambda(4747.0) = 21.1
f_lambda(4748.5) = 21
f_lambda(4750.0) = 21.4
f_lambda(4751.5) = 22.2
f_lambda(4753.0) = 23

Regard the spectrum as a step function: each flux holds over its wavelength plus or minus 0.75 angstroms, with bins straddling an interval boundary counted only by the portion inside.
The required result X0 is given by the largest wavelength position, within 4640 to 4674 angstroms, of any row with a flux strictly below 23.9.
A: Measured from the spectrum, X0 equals 4673.5 angstroms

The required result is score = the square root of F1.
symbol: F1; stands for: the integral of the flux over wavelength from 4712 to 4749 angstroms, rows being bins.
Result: 29.3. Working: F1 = 861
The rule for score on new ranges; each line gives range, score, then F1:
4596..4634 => 29.9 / 892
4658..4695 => 29.4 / 865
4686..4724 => 29.3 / 859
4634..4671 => 29.3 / 860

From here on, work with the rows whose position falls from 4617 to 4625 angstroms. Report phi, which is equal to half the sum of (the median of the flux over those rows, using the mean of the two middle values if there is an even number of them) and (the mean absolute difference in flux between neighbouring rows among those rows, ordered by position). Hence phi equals 11.9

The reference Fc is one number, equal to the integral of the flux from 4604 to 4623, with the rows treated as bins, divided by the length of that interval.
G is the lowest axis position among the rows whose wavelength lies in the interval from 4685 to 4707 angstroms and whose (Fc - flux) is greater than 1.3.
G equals 4696.0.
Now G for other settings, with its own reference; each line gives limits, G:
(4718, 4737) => 4736.5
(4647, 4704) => 4648.0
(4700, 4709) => 4700.5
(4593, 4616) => 4595.5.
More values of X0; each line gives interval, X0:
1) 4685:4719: 4718.5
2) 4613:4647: 4646.5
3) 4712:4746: 4745.5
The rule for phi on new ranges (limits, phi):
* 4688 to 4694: 12.0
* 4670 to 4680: 11.7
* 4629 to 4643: 12.1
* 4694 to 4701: 10.7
